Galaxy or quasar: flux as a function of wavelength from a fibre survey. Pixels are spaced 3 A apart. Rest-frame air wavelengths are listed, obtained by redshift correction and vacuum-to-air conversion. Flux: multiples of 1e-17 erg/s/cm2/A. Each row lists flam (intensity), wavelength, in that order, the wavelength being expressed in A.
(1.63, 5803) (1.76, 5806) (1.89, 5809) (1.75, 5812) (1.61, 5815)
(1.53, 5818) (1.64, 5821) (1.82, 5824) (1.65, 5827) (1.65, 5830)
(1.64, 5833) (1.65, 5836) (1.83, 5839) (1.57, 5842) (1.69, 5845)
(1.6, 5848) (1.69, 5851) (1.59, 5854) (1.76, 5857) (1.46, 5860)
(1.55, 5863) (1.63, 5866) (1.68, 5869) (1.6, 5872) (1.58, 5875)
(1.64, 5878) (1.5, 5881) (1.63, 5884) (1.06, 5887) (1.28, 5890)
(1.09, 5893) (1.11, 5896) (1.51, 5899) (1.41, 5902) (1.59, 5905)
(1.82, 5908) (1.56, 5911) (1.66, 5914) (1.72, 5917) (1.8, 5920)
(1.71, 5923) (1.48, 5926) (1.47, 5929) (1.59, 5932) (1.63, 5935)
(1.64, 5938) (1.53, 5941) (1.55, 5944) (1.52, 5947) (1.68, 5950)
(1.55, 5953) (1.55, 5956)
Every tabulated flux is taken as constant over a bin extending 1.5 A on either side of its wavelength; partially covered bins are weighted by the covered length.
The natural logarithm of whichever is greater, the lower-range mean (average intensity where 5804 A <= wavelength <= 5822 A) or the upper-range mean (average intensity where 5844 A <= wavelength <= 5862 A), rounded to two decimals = 0.53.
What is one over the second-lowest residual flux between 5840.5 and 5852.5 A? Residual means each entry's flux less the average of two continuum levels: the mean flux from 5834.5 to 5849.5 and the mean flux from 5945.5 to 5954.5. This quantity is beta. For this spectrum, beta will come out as -39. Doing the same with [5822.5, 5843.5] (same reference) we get 70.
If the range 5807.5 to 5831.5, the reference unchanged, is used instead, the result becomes -64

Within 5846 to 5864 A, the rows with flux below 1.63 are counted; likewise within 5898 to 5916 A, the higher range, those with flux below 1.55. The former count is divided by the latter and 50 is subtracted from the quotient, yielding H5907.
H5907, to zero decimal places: -48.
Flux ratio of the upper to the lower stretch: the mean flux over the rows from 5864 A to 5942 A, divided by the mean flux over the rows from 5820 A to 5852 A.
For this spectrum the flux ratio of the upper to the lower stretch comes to 0.92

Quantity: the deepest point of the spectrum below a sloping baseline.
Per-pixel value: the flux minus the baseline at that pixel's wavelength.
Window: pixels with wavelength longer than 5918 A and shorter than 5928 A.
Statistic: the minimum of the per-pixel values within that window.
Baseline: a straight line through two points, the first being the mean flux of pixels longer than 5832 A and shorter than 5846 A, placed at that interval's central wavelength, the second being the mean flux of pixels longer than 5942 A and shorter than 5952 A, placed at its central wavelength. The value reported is -0.12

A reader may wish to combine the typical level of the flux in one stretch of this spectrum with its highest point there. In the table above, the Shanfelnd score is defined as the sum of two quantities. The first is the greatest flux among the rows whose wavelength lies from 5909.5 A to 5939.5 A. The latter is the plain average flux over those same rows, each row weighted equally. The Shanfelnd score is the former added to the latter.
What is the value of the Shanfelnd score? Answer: 3.43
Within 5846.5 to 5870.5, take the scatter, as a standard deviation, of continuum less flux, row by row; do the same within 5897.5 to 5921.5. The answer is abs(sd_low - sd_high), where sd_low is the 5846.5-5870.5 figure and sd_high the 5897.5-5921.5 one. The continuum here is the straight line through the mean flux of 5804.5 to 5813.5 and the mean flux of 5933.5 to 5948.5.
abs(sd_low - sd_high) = 0.06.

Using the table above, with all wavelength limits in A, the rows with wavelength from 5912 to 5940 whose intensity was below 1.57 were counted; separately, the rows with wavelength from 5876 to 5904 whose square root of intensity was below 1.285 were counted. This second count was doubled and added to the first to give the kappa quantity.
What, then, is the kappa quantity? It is 20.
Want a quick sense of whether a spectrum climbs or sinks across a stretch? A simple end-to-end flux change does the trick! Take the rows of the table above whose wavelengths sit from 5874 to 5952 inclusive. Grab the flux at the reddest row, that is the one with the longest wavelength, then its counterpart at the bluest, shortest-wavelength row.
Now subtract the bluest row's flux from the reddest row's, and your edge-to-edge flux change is 0.10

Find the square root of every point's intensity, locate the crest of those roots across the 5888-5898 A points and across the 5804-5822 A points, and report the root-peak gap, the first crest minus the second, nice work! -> -0.243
